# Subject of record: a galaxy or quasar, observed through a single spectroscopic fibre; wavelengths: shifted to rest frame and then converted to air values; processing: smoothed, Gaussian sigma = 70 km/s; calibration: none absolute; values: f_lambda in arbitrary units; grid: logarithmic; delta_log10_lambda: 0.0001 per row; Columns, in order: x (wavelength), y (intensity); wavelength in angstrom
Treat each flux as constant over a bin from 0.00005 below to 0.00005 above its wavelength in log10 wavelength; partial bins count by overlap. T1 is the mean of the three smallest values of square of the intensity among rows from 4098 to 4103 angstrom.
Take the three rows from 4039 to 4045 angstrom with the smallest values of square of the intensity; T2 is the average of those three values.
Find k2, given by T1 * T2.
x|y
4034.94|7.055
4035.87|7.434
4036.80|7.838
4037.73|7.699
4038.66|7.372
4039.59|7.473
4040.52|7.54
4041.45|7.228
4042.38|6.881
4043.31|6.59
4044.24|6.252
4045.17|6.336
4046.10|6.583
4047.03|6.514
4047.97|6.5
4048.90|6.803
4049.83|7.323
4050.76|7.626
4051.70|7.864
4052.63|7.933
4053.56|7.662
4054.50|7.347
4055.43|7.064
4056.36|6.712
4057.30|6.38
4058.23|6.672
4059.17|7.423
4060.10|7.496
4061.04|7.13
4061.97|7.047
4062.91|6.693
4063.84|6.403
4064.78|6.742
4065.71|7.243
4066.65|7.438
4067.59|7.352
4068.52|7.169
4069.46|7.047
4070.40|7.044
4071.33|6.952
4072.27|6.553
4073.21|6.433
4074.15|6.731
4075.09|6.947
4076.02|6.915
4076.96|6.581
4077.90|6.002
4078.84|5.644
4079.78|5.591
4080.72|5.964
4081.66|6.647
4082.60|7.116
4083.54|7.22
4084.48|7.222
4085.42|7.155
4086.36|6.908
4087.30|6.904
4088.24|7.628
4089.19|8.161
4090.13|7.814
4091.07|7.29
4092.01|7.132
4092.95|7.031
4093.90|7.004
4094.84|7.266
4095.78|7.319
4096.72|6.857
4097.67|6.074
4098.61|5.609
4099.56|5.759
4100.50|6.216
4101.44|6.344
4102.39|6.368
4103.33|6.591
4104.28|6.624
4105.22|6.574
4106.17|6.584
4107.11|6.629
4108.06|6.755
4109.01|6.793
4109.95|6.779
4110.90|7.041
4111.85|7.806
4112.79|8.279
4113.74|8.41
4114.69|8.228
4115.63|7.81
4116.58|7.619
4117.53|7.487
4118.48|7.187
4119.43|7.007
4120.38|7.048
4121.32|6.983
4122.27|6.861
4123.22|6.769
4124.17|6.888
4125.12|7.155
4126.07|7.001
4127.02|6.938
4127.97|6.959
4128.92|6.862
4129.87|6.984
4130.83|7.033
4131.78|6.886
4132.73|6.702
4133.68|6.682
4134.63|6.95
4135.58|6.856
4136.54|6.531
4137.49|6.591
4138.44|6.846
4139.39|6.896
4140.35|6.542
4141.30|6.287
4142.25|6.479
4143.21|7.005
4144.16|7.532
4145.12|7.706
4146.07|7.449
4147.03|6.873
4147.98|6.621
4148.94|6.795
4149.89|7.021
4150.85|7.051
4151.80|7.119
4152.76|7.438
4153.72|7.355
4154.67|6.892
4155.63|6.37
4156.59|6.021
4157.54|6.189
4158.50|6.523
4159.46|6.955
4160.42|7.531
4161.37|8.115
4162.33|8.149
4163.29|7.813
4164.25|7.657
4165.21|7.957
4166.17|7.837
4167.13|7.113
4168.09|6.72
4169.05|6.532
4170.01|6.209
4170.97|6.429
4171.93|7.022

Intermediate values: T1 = 34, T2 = 43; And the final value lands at 1490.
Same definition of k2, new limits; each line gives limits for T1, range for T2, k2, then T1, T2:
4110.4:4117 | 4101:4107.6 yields 2323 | 56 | 41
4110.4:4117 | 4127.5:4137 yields 2476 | 56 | 44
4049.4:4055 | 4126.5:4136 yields 2515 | 55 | 46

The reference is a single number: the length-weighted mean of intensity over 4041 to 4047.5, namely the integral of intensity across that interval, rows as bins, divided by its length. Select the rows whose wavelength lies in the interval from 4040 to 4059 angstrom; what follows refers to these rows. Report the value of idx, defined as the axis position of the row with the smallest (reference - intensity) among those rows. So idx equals 4052.63 angstrom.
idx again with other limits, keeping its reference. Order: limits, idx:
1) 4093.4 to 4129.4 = 4113.74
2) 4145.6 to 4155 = 4146.07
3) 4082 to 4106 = 4089.19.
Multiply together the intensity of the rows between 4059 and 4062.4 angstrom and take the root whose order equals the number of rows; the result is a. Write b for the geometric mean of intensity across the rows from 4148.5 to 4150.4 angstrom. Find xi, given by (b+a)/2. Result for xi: 7.1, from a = 7.27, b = 6.9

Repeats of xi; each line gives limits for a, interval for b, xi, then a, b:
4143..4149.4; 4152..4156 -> 7.1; 7.13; 7.0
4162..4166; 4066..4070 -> 7.6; 7.89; 7.2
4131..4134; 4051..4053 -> 7.3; 6.76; 7.9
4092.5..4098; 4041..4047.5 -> 6.8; 6.91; 6.6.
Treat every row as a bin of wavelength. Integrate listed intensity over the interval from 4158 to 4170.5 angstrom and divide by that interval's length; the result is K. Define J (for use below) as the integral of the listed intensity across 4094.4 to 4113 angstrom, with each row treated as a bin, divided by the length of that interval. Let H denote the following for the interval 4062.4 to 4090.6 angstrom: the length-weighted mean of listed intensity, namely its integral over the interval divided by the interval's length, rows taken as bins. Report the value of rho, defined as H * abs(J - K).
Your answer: 4.2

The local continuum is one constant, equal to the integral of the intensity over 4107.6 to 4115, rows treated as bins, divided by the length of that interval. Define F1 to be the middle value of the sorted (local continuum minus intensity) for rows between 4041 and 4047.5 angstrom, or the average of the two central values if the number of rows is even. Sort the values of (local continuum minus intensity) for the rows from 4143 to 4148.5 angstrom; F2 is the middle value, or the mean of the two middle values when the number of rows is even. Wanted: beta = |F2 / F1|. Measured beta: 0.3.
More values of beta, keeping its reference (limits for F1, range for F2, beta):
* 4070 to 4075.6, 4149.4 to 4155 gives 0.6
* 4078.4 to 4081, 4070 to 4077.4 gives 0.4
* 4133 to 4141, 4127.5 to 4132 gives 0.7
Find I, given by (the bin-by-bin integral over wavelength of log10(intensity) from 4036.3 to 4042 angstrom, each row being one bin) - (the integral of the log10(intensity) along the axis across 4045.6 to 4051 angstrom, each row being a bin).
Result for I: 0.48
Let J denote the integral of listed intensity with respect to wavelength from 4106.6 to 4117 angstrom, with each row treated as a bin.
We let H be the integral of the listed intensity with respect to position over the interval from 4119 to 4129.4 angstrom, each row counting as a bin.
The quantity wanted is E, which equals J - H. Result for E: 5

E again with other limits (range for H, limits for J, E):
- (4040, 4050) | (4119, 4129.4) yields 5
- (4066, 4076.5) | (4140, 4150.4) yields -1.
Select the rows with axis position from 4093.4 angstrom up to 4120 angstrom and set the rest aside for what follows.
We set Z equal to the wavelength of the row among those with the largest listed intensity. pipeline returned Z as 4113.74 angstrom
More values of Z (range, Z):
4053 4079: 4053.56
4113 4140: 4113.74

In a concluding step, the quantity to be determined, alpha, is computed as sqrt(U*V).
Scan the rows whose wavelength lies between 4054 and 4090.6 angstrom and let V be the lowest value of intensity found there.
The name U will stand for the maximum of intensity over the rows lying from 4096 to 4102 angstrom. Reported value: 6.2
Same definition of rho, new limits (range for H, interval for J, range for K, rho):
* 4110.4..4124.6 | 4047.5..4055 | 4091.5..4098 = 3.0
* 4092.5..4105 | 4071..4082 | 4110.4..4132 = 5.7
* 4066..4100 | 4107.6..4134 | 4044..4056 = 0.7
